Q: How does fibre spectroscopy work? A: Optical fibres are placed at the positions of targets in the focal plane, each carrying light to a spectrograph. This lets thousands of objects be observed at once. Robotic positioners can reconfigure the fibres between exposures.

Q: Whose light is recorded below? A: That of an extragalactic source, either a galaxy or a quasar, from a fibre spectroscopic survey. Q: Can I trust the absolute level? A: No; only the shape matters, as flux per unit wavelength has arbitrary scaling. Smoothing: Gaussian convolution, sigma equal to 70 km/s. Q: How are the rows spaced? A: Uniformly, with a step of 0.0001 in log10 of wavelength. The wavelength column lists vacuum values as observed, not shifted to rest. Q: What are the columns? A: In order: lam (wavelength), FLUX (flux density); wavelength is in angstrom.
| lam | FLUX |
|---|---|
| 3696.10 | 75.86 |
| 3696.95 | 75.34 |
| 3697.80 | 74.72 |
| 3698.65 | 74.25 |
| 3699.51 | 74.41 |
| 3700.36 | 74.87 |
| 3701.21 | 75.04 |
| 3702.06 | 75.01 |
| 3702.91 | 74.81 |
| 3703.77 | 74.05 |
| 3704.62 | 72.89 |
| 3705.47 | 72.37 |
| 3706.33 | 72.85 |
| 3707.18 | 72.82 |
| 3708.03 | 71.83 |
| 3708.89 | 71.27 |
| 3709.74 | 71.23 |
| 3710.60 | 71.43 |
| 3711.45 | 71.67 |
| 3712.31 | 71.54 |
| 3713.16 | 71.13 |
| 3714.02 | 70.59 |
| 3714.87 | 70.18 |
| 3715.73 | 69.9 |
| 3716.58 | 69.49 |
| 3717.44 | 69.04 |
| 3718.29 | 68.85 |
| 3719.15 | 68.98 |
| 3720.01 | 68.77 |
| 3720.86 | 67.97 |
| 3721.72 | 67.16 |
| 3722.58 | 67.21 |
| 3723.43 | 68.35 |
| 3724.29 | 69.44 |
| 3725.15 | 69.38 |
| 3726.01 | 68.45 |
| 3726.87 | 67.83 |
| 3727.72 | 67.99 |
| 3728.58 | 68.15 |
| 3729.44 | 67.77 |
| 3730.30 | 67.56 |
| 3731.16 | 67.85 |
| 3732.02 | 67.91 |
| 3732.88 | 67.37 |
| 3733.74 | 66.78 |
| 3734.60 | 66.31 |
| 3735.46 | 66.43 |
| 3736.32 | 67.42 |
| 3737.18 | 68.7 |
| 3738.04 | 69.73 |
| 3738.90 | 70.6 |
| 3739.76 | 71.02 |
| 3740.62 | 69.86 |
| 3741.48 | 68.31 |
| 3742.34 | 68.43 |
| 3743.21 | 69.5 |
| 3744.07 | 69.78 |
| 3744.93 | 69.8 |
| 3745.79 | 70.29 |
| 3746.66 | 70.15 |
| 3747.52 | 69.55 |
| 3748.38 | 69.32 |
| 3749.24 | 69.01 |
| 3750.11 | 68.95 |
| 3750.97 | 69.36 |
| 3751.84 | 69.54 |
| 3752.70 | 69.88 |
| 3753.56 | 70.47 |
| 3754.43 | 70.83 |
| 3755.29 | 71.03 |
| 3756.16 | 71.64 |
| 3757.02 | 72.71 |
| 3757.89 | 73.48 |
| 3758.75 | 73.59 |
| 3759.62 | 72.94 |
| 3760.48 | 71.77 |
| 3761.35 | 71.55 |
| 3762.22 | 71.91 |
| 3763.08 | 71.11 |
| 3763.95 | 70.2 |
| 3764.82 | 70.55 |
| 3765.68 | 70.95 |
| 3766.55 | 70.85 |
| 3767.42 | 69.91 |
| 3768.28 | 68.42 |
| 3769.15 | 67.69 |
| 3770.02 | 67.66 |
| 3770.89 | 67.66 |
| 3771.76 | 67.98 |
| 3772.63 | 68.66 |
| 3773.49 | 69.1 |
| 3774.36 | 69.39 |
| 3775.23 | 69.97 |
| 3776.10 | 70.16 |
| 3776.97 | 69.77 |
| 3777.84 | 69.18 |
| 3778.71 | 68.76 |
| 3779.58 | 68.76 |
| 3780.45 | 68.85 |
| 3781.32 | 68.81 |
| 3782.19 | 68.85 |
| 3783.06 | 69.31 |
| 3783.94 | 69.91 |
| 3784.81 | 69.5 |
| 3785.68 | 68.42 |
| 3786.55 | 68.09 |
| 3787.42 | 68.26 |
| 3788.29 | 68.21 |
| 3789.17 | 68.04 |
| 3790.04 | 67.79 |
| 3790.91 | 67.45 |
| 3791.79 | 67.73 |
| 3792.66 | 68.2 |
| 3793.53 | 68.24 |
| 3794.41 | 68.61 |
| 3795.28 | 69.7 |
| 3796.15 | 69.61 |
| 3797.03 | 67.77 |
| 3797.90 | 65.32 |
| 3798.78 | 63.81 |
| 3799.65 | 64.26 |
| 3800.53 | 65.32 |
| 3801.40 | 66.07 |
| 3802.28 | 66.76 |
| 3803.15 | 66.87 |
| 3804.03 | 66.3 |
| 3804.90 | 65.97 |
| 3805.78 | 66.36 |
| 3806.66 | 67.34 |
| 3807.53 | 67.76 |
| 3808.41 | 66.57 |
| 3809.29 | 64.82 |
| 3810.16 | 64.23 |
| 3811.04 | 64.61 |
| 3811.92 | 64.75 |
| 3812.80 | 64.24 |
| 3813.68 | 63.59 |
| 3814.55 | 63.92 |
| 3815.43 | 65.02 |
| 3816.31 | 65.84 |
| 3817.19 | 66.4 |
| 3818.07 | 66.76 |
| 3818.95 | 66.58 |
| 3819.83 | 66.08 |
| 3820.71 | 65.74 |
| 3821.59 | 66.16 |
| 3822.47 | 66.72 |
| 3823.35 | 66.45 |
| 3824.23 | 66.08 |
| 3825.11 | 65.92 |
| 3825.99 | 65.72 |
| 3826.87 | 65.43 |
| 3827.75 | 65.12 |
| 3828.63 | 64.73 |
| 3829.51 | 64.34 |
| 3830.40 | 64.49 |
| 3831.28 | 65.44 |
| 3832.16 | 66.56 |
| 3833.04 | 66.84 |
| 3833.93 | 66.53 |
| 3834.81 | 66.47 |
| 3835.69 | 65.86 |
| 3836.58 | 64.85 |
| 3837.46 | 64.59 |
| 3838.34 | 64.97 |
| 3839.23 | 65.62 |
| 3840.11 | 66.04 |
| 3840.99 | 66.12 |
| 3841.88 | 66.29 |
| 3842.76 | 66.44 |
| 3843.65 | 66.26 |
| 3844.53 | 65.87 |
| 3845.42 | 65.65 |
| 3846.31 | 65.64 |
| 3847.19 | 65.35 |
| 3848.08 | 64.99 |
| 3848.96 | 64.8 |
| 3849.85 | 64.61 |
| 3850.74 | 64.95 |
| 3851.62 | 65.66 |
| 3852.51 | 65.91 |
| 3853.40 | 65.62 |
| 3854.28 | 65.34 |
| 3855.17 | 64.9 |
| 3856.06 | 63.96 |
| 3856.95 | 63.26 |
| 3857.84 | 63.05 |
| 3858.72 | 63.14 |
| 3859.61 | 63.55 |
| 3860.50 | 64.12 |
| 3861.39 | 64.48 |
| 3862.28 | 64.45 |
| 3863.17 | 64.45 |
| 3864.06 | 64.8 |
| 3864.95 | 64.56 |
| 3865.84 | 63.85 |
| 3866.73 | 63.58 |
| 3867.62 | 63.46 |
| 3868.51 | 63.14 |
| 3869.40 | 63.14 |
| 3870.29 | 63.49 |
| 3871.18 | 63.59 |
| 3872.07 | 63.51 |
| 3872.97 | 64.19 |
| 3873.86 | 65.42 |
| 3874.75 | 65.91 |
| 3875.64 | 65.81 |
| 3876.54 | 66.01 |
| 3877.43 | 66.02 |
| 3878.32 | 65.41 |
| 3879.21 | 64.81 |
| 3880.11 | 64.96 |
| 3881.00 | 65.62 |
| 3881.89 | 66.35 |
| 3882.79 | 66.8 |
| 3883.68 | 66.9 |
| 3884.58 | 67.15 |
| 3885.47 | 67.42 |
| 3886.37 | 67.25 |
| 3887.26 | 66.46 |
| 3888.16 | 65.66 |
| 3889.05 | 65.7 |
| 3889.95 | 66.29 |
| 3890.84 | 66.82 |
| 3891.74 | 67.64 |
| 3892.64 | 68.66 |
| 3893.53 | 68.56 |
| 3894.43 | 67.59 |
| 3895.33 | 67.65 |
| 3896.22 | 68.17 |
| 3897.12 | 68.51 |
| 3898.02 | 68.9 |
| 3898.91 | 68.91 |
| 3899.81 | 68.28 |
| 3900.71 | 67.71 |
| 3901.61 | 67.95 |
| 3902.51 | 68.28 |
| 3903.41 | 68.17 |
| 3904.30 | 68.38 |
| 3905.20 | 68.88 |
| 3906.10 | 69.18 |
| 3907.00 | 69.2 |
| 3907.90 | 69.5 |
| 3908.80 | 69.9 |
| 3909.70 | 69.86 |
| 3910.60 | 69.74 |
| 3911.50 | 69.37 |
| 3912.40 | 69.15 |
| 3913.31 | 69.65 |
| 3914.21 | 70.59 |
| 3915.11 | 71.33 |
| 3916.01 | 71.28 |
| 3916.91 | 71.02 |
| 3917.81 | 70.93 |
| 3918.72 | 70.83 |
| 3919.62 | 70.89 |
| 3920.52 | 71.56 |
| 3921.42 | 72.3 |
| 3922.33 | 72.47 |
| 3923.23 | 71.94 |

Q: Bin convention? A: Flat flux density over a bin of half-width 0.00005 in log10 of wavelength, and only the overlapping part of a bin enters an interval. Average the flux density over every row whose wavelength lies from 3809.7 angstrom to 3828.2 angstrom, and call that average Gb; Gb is 65.5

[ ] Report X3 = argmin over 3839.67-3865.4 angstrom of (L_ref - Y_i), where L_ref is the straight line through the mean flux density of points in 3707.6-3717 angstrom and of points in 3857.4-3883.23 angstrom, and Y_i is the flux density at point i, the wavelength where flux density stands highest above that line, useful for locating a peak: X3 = 3842.76 angstrom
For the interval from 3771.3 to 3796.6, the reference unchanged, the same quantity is 3795.28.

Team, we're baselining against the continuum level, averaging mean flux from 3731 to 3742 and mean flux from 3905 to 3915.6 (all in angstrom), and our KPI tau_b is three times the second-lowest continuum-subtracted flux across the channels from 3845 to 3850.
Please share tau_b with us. -13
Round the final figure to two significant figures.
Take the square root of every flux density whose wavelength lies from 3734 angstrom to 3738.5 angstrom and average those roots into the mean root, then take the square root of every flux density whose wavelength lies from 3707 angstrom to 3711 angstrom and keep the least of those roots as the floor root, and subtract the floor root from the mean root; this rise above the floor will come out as -0.21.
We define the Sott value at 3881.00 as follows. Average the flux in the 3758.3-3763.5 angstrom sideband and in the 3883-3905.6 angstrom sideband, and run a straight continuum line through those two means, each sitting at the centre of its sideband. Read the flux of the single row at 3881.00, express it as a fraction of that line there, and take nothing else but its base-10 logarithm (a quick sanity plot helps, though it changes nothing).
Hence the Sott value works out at -0.0163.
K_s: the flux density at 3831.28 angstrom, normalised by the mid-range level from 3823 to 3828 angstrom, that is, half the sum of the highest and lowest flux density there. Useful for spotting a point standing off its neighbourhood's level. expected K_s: 0.99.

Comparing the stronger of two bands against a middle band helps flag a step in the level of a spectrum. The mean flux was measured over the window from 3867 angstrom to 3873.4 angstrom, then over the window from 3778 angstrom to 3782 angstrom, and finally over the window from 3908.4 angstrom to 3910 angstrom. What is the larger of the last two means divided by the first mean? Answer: 1.10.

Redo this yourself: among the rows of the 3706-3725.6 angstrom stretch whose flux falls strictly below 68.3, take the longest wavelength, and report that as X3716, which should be 3722.58 angstrom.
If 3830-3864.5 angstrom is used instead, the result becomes 3864.06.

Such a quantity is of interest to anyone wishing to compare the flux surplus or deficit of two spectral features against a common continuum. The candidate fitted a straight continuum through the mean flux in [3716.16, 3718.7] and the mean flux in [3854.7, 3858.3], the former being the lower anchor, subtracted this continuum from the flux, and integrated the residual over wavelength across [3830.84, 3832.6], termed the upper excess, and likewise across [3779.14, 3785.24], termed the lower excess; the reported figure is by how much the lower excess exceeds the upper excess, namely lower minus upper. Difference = 13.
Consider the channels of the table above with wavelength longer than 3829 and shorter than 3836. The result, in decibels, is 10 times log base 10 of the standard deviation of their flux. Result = 0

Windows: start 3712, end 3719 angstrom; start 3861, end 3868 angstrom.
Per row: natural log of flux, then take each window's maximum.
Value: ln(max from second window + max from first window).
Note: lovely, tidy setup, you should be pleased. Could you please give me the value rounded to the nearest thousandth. 2.133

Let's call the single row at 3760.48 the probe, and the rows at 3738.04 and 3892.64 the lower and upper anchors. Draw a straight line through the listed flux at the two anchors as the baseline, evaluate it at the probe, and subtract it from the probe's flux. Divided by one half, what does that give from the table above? 4.4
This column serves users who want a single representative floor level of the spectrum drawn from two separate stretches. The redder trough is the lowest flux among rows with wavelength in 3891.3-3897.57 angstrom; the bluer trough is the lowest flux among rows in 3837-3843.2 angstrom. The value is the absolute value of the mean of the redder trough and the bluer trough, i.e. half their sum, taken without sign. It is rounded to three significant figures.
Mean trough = 66.1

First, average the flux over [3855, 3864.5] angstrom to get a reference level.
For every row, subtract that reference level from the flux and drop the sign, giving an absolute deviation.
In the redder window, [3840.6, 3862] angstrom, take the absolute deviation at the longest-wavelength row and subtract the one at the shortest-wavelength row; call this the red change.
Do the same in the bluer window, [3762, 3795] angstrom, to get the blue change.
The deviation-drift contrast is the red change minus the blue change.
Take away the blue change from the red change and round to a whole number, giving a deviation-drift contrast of 2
